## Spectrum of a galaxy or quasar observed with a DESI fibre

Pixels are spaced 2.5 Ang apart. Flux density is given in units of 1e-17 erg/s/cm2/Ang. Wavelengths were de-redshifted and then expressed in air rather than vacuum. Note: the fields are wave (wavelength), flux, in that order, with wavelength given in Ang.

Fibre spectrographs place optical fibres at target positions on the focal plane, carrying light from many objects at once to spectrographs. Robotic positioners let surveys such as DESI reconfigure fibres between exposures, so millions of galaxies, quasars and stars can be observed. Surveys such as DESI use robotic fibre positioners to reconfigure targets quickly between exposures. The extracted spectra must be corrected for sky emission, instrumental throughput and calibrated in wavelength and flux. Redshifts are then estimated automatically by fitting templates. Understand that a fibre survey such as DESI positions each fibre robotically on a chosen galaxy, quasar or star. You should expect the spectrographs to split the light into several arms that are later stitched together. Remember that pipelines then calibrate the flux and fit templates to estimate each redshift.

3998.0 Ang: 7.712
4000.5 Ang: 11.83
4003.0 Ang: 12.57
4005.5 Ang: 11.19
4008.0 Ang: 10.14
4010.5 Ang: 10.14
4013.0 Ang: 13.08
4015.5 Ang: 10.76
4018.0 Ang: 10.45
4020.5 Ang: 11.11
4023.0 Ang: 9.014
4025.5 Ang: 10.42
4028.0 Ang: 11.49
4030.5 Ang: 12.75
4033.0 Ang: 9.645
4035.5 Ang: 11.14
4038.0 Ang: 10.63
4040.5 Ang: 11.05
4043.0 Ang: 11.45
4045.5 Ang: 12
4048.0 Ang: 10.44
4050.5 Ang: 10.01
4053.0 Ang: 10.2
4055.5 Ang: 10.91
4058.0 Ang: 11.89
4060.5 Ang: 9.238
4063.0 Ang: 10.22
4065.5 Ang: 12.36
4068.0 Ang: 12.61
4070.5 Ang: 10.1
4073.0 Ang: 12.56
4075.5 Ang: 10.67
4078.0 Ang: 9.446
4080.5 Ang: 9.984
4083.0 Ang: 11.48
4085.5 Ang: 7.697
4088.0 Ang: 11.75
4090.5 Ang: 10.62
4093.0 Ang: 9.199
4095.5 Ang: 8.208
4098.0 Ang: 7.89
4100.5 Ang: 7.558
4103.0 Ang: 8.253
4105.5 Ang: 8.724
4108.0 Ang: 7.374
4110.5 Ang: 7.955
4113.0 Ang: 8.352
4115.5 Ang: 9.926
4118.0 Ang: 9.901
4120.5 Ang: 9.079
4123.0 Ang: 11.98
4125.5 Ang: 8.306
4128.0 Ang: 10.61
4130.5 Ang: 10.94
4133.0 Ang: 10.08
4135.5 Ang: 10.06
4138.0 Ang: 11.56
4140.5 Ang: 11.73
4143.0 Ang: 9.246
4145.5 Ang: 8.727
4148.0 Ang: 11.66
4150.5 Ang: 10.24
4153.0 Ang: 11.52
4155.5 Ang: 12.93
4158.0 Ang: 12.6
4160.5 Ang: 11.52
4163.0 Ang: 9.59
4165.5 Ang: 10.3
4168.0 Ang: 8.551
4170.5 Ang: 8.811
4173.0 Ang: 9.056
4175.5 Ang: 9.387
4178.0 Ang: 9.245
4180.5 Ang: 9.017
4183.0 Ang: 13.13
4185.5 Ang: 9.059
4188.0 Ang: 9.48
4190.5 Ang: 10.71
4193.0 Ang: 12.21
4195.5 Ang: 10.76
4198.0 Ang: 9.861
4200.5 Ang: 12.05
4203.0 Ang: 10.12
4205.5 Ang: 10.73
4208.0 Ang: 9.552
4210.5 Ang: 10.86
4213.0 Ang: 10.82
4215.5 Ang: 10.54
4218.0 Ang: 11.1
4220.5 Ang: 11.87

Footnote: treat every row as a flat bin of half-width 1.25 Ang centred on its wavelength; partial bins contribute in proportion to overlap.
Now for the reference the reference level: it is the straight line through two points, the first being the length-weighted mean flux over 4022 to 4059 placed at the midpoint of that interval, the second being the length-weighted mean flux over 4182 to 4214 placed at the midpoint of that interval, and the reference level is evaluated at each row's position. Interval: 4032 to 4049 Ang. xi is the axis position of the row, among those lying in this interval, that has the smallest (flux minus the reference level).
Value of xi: 4033.0 Ang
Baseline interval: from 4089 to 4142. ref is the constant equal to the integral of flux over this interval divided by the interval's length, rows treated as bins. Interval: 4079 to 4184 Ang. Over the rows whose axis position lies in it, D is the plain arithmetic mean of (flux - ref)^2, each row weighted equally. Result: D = 2.5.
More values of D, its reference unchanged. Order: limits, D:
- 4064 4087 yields 4.2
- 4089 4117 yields 1.7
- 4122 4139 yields 2.4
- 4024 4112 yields 3.0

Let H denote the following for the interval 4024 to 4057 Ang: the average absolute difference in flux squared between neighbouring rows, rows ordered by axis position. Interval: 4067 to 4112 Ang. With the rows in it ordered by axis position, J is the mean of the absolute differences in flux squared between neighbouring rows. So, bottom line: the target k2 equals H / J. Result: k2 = 0.73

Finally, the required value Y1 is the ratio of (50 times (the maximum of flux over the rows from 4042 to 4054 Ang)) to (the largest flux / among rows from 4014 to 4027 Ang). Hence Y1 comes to 54.0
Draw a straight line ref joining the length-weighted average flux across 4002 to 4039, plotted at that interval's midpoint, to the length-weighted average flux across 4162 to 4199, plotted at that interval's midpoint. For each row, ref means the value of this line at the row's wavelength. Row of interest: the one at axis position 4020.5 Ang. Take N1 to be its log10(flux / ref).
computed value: 0.01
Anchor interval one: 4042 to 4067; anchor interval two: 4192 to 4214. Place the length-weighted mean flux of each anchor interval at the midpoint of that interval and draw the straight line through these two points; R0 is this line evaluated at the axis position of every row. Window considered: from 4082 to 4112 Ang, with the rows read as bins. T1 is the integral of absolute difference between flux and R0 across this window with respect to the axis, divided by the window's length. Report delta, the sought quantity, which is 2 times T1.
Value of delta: 4.4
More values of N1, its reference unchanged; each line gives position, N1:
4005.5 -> 0.01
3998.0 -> -0.16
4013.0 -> 0.07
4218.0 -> 0.06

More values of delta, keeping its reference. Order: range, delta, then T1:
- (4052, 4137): 3.0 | 1.48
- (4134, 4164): 2.3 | 1.17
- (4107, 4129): 3.6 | 1.81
